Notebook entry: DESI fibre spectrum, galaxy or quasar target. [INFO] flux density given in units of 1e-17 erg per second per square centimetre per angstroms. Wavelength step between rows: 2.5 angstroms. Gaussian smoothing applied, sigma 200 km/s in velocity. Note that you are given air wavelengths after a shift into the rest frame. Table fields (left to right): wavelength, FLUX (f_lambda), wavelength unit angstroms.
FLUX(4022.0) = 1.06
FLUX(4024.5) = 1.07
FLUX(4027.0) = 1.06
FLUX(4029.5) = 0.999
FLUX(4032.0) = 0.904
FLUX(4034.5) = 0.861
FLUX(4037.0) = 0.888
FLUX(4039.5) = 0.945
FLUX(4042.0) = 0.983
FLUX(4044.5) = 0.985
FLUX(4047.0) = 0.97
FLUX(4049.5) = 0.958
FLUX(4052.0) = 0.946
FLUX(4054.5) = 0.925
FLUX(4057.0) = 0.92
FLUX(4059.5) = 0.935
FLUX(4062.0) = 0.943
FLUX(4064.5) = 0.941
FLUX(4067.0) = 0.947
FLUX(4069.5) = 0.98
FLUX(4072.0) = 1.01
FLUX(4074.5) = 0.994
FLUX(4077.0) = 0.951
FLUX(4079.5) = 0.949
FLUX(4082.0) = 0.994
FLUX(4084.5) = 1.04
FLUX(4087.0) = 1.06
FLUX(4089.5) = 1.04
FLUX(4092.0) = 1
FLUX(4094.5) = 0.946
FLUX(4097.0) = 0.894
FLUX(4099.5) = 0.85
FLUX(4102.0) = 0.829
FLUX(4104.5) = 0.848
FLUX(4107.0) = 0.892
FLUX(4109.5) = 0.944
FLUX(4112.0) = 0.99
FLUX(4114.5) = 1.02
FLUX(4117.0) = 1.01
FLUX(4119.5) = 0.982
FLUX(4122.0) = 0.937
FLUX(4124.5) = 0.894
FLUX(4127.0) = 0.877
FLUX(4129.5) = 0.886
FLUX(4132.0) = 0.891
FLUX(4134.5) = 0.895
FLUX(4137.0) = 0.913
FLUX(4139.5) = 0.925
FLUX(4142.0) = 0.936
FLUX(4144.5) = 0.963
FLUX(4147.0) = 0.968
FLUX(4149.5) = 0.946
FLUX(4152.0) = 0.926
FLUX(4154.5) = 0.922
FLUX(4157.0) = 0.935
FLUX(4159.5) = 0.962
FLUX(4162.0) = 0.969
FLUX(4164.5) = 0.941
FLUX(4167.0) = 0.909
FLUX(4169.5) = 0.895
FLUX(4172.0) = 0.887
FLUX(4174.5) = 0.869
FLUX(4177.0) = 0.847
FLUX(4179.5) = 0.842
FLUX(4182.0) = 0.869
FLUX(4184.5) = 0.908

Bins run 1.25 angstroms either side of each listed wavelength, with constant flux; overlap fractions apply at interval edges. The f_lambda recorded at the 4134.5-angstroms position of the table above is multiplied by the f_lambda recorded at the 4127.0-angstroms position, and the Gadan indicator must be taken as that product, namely 0.78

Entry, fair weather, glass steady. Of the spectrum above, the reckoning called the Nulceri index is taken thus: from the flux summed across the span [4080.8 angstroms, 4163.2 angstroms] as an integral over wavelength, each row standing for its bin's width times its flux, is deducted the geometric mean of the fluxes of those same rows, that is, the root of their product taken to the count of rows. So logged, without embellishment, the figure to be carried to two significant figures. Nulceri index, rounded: 77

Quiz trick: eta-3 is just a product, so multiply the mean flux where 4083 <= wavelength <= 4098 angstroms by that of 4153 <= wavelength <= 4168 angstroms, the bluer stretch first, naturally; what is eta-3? 0.94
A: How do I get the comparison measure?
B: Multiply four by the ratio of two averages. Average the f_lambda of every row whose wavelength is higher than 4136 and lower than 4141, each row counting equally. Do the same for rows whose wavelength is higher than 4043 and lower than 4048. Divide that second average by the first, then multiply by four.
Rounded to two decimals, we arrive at 4.25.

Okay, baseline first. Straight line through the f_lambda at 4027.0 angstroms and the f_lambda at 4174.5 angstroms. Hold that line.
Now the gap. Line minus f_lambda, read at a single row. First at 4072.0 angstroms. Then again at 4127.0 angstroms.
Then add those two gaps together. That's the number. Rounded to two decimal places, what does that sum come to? 0.05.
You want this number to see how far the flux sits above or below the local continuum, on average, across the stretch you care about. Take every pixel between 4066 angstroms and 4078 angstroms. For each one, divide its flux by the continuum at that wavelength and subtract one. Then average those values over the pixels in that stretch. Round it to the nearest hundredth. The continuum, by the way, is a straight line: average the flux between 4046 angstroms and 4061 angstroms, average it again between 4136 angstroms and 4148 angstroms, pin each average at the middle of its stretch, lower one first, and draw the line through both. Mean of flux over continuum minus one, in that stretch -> 0.04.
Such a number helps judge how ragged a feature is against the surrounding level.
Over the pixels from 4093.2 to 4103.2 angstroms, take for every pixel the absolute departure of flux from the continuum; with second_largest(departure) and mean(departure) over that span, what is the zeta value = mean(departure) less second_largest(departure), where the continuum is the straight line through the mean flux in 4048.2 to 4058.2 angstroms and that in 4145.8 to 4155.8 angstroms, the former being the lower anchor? -0.026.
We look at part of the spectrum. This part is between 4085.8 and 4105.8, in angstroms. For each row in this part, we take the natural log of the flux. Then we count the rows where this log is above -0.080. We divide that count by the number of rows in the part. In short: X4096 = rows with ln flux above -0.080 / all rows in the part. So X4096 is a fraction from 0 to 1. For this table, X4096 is 0.50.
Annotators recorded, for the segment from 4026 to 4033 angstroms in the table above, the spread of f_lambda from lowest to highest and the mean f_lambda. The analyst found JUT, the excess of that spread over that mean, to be -0.832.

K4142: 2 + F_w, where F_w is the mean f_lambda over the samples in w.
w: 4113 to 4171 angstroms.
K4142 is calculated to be 2.93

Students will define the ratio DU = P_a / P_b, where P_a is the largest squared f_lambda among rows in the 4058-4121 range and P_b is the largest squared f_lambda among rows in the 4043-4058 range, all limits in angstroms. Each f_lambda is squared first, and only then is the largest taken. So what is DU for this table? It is 1.16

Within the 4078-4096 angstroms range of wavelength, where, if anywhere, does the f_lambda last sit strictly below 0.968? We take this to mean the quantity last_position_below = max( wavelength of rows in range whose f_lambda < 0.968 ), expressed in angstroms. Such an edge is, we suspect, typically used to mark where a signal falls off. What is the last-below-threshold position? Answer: 4094.5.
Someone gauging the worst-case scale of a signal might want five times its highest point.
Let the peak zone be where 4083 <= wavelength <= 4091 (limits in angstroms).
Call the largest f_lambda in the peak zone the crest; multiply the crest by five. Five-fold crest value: 5.30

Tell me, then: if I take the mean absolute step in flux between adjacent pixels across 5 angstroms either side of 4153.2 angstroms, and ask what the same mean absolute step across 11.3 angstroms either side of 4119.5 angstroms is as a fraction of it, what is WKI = 2.3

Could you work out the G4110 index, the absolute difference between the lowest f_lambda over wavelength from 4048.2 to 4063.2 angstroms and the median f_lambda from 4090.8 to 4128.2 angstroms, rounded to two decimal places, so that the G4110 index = 0.02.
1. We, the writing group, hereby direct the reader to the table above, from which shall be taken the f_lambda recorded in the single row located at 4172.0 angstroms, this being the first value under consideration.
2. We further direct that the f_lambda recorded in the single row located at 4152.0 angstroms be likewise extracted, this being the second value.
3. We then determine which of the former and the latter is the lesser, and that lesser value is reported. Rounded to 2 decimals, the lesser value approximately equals 0.89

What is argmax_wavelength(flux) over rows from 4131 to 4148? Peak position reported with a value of 4147.0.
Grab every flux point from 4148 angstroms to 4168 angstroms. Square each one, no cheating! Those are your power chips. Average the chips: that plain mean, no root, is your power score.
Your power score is 0.88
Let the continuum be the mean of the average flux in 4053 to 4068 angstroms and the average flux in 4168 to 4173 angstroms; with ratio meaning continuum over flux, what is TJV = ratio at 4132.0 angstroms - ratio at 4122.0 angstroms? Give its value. 0.050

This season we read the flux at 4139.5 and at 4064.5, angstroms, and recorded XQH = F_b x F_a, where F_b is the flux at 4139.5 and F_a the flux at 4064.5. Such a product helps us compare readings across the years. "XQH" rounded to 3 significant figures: 0.870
